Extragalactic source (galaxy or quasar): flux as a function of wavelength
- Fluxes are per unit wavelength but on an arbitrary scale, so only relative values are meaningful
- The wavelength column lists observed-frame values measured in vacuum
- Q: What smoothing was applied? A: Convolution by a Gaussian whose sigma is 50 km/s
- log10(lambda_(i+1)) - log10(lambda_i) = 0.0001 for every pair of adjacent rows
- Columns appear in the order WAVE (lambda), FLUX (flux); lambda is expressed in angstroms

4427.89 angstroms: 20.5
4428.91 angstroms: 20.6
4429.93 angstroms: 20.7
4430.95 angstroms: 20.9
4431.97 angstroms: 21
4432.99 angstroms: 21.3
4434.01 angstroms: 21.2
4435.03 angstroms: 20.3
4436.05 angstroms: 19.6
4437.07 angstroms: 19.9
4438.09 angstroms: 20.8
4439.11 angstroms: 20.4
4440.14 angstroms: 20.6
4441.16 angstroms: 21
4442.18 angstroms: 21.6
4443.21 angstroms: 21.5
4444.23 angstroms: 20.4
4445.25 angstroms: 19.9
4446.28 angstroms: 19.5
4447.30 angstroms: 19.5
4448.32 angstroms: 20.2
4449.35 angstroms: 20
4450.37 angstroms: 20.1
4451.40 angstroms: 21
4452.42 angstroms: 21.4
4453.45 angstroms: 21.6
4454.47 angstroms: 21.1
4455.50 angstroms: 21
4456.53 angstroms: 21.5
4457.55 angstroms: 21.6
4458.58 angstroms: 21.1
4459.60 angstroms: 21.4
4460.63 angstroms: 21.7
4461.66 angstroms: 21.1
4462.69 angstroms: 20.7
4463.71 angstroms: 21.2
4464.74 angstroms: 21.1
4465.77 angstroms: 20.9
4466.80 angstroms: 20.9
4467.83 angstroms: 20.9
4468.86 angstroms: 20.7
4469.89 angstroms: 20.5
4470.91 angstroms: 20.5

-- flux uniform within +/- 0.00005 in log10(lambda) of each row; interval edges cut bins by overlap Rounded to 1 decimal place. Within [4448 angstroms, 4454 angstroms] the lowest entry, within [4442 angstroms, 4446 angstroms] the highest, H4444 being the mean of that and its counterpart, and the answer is 20.8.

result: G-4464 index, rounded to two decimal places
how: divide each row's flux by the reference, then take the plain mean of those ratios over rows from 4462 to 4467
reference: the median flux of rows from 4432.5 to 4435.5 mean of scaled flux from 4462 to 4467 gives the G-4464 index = 0.99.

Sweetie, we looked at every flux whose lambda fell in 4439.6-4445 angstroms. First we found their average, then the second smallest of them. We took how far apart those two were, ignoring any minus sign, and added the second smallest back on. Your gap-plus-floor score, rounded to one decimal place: 21.0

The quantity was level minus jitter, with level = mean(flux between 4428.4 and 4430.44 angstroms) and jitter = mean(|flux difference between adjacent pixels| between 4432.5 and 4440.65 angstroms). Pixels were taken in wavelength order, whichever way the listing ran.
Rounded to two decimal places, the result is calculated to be 20.15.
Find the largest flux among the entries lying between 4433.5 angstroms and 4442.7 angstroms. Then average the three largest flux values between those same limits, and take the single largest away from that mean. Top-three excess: -0.33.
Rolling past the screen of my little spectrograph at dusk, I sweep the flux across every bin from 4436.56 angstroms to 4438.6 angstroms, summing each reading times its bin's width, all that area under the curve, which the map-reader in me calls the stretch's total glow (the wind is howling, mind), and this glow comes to 41.6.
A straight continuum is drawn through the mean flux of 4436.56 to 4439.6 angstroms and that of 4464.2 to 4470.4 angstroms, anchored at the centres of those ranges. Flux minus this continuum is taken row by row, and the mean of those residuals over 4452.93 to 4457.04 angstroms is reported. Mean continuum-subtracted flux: 0.66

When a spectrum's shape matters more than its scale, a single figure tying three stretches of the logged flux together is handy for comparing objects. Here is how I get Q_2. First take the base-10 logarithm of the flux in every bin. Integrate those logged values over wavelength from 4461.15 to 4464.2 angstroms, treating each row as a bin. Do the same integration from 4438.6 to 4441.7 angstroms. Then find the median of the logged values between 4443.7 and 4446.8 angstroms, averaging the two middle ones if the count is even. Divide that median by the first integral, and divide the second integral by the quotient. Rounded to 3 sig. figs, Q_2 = 12.7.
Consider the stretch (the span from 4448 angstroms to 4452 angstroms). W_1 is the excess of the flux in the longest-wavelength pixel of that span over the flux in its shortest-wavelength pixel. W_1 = 0.80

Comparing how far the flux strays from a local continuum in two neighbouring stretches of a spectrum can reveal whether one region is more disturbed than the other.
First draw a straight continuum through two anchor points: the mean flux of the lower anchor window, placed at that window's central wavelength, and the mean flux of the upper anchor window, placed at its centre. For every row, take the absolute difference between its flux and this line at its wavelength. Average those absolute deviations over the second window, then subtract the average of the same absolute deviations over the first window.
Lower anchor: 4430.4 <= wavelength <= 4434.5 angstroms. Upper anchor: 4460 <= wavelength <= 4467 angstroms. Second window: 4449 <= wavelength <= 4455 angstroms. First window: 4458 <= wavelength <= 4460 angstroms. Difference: 0.3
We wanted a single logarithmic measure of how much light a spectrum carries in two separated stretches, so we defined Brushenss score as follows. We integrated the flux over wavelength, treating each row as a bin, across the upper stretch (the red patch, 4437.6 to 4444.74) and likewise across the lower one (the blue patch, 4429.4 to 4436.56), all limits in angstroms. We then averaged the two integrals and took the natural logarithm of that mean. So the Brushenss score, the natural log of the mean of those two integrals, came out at 5.00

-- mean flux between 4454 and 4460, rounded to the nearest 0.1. 21.3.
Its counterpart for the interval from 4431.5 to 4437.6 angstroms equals 20.6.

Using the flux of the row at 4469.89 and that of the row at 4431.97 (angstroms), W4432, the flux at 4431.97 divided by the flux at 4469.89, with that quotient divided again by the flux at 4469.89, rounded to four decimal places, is 0.0500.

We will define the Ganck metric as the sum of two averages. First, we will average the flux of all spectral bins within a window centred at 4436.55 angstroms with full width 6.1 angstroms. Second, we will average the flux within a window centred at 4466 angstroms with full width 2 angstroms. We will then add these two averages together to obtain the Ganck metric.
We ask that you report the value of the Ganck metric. 41.3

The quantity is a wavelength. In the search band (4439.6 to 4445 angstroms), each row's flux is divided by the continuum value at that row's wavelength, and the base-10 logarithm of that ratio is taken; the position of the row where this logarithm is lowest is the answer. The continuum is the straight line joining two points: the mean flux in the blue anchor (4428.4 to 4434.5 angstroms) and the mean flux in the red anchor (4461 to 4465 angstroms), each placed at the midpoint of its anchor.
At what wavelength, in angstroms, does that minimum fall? 4444.23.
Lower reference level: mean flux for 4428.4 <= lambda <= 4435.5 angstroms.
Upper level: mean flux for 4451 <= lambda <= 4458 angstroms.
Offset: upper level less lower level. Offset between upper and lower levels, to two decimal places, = 0.46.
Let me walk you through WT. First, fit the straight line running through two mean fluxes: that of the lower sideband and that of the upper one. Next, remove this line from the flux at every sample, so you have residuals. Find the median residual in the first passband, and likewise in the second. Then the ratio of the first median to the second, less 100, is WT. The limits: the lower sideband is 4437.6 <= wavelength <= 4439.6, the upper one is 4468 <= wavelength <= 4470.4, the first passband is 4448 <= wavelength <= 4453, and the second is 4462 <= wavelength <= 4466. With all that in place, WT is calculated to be -101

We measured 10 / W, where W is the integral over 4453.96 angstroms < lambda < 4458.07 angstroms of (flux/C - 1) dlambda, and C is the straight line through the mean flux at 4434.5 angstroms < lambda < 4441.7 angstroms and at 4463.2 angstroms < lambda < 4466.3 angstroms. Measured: 110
